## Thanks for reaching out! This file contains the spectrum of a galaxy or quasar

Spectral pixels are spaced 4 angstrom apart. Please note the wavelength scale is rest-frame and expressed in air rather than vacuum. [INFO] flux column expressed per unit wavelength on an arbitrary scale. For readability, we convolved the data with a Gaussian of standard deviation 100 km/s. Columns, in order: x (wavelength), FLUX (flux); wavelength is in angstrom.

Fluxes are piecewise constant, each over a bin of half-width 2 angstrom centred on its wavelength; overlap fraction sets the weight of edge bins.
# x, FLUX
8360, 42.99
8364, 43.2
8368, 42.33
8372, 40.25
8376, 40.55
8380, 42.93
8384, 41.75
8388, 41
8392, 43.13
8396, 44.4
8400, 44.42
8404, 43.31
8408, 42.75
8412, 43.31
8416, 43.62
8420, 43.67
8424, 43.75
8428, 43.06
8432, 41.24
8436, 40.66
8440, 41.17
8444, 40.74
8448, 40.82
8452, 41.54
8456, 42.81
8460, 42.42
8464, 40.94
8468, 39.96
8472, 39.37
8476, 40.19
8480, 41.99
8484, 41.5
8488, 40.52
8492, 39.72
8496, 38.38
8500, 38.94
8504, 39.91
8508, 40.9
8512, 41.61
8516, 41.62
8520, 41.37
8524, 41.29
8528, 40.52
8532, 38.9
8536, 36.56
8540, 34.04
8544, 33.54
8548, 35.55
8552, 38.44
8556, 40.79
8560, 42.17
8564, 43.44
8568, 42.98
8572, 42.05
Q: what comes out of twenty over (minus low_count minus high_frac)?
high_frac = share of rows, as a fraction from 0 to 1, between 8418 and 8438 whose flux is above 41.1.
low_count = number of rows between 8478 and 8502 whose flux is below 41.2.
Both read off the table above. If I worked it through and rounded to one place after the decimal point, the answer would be -4.2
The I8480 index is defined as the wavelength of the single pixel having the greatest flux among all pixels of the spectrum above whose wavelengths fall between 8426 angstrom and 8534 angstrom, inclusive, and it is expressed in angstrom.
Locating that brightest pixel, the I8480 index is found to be 8428 angstrom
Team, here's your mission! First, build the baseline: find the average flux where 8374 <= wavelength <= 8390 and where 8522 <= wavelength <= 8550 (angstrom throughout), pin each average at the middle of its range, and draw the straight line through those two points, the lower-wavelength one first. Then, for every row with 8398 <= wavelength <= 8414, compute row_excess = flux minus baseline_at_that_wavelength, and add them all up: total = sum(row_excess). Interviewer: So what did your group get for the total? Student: 10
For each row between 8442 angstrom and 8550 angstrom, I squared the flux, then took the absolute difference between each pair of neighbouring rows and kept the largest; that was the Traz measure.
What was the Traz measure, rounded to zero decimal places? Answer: 178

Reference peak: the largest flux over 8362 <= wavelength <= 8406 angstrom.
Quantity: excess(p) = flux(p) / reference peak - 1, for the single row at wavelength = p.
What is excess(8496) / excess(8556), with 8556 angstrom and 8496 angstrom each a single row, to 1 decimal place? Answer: 1.7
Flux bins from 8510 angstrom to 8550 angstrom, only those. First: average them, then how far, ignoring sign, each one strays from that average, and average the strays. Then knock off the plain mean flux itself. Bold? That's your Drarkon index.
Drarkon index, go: -36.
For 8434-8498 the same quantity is -40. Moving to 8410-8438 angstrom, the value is -42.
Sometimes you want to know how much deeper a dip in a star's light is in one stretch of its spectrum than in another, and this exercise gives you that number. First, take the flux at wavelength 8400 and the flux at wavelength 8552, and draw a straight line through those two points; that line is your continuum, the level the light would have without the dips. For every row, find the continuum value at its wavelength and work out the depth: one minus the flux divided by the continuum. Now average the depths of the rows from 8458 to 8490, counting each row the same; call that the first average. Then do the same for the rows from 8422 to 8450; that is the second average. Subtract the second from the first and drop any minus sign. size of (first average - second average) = 0.016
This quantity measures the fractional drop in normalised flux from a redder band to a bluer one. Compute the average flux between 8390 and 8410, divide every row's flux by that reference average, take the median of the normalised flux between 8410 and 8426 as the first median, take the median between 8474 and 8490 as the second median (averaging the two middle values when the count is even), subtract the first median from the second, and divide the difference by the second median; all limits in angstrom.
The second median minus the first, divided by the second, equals -0.06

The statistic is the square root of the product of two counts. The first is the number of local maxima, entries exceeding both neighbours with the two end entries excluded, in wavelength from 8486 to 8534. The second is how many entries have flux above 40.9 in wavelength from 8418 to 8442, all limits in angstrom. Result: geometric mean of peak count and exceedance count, 2.24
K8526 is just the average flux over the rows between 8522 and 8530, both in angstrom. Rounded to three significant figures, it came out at 40.9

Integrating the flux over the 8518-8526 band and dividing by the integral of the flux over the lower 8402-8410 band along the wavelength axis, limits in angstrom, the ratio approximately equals 0.960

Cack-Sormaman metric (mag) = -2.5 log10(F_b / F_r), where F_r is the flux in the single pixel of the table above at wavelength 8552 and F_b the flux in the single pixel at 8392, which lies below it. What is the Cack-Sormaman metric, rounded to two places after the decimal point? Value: -0.12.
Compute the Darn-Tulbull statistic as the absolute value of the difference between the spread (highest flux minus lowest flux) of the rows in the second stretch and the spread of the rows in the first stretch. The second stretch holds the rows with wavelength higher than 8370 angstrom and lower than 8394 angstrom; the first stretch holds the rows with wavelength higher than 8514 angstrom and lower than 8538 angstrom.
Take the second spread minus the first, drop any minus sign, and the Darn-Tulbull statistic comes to 2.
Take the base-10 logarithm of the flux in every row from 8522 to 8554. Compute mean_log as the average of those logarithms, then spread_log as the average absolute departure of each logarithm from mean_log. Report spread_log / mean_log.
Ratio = 0.018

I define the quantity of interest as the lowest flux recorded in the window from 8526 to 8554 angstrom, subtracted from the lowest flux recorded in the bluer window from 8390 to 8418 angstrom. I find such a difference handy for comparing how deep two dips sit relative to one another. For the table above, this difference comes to 9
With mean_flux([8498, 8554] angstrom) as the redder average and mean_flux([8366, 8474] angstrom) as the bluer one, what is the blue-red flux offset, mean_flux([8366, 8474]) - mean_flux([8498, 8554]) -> 3.3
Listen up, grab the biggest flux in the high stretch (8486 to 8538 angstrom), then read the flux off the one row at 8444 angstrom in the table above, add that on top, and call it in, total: 82.4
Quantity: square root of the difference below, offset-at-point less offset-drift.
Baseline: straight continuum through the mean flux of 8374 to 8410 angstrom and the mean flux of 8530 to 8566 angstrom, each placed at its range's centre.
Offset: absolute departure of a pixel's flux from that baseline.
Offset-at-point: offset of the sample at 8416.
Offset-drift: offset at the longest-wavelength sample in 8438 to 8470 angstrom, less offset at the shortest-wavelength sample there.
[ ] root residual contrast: 1.1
